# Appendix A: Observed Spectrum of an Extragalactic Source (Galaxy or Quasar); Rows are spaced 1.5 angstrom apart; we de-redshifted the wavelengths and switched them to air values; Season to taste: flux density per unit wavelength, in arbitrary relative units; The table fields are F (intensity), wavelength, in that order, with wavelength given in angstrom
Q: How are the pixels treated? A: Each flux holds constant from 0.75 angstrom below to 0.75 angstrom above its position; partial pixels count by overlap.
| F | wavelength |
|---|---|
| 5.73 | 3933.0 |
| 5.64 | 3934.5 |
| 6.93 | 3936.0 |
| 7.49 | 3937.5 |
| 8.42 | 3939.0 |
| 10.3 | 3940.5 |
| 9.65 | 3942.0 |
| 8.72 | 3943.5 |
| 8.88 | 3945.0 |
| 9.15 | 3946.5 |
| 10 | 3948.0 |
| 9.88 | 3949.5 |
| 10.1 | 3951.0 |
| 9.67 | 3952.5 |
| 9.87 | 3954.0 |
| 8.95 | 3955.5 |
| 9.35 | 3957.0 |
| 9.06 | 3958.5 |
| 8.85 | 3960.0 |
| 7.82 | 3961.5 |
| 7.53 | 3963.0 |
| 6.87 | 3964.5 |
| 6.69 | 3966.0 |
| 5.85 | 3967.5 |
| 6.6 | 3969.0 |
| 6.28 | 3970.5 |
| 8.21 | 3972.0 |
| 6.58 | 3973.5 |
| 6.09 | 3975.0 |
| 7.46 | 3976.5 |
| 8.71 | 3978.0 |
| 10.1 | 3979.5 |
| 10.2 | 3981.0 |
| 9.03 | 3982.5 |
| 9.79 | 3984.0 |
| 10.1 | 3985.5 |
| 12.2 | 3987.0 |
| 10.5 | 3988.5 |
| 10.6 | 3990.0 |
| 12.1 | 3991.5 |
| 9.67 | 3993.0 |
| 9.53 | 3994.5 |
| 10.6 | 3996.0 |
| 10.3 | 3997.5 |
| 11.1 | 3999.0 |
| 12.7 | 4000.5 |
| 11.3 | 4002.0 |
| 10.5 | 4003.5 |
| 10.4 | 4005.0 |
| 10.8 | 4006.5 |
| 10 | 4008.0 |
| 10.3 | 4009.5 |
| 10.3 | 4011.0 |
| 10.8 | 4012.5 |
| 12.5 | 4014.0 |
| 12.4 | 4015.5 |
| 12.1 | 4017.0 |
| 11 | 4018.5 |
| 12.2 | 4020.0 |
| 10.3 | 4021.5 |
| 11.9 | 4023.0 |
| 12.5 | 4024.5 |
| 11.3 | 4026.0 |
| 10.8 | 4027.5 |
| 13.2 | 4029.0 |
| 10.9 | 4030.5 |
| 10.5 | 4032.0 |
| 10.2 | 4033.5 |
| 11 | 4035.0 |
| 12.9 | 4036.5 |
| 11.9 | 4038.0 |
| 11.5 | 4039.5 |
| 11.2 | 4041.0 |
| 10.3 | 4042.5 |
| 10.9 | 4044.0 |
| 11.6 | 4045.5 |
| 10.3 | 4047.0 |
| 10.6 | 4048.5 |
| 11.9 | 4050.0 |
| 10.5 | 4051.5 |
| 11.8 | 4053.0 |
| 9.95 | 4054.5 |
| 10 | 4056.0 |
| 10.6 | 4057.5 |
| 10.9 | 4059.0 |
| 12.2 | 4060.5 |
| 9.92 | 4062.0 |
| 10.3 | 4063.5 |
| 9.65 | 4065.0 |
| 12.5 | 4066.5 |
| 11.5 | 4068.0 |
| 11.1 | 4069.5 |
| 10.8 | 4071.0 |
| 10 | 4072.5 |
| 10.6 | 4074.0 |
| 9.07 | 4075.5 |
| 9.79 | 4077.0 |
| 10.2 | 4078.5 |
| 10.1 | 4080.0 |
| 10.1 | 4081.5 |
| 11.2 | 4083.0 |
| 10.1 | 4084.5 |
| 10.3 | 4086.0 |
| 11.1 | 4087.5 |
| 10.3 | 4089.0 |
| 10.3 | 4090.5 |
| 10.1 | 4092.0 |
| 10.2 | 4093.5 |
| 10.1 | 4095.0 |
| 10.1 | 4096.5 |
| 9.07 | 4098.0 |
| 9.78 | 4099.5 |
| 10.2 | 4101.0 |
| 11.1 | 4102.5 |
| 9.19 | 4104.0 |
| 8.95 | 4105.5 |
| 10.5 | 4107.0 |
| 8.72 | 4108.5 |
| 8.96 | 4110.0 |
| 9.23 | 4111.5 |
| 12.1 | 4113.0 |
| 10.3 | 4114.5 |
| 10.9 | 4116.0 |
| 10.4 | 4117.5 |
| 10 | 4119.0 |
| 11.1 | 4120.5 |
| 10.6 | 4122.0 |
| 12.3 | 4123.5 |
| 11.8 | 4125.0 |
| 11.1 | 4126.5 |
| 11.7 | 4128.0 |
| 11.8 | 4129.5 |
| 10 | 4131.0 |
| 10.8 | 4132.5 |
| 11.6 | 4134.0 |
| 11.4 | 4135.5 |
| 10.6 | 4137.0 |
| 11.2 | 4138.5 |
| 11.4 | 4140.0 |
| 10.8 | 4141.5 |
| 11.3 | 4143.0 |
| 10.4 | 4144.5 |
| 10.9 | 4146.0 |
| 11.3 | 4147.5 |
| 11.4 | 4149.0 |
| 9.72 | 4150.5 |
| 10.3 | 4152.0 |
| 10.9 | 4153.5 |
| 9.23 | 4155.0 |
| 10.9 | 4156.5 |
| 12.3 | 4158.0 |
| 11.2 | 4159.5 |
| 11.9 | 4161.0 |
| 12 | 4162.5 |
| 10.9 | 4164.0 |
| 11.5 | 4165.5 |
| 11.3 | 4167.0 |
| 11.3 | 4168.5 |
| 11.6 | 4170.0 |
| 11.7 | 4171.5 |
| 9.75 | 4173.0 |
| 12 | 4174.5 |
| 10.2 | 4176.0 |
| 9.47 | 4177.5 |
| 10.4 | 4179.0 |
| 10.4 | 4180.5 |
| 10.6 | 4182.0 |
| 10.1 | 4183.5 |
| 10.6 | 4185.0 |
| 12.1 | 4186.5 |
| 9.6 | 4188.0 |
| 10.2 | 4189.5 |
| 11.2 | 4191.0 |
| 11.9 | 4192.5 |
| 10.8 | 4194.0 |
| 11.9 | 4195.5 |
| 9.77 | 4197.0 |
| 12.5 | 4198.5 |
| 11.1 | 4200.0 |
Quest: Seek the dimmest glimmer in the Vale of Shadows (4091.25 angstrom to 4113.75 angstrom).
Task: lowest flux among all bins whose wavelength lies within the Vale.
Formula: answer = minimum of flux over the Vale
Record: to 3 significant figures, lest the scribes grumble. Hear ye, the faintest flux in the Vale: 8.72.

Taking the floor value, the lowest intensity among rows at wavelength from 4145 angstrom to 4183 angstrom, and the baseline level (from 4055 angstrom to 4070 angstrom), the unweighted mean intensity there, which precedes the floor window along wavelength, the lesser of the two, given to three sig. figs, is 9.23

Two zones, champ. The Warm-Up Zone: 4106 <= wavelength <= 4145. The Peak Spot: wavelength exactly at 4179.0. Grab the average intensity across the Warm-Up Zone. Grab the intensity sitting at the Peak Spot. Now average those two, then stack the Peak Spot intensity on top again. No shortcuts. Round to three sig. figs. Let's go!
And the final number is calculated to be 21.0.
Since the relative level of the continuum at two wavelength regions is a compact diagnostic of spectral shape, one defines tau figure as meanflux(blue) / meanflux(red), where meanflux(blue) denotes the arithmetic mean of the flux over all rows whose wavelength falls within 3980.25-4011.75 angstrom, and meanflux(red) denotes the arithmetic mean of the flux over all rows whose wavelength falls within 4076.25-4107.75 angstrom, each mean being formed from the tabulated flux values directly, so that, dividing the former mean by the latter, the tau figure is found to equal 1.04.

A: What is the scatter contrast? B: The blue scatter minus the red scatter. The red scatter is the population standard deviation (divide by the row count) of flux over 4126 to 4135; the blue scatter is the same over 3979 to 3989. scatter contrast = 0.27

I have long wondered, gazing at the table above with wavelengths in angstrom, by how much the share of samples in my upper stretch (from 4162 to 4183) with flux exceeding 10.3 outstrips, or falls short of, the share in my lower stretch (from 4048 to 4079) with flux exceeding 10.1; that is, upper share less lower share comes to 0.12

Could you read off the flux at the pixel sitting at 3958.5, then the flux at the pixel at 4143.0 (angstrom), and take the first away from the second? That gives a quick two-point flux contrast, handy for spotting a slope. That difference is 2.2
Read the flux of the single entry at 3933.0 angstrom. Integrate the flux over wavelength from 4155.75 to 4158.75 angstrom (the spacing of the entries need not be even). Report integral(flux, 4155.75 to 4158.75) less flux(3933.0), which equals 29.1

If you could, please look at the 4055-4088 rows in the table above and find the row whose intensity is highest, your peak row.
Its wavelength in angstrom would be 4066.5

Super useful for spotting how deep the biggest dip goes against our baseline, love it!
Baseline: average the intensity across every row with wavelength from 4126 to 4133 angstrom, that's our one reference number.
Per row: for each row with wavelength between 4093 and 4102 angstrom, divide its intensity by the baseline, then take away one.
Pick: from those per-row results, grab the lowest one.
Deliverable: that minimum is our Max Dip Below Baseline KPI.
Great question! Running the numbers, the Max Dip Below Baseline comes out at -0.18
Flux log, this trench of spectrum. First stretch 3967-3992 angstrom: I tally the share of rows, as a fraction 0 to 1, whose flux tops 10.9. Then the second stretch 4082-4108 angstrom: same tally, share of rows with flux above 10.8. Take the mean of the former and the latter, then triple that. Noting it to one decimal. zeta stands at 0.4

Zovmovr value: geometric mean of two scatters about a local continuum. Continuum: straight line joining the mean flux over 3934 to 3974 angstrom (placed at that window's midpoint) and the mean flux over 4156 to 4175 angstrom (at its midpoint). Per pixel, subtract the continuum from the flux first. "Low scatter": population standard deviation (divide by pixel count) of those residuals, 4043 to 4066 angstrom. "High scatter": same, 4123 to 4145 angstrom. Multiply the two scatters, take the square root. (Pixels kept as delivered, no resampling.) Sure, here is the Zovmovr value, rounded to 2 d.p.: 0.72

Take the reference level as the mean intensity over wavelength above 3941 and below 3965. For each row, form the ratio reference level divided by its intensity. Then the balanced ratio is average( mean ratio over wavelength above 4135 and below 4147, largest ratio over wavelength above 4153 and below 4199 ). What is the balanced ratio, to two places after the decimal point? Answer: 0.90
